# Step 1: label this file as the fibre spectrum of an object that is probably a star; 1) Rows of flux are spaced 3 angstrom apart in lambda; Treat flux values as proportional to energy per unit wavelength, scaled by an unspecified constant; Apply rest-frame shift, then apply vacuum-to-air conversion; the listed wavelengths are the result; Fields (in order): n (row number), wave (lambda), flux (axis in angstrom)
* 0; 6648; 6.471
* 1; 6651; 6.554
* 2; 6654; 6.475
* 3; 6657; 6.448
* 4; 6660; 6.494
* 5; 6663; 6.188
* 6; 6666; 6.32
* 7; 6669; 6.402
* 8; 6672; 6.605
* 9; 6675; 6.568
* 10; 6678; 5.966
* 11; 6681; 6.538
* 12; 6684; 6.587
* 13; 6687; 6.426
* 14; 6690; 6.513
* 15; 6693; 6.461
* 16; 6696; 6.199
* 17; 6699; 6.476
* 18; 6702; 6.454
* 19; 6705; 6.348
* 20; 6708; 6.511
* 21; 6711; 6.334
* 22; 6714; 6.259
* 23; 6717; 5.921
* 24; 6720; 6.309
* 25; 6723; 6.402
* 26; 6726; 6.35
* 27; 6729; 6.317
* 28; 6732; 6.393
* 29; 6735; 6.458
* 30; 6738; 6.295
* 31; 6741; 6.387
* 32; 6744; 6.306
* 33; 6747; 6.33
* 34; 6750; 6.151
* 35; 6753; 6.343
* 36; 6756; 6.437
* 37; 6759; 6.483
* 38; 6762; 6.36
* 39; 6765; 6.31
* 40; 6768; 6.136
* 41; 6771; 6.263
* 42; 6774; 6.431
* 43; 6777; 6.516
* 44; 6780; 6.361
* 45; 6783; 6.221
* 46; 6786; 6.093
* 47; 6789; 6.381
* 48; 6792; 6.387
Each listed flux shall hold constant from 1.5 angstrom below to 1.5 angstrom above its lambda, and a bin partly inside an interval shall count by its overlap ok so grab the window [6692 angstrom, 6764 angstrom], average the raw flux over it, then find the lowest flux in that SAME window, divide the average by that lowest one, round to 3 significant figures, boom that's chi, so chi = 1.07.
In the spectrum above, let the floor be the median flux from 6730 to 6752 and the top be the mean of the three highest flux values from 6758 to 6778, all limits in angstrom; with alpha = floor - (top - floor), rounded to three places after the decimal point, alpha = 6.183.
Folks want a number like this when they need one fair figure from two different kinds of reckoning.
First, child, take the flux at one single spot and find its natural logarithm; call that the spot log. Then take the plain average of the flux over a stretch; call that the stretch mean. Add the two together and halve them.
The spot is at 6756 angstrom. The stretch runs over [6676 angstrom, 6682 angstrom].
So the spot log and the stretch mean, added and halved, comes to 4.06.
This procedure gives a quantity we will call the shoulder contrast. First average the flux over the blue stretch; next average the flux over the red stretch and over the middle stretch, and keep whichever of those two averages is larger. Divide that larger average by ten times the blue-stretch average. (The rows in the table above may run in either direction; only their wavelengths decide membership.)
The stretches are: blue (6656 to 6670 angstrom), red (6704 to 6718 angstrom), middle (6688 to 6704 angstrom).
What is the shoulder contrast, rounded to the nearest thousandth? 0.101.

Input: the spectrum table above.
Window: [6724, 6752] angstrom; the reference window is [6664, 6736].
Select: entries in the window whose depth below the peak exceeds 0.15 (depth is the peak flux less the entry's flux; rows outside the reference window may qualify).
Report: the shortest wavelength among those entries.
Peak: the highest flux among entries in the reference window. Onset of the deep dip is 6726 angstrom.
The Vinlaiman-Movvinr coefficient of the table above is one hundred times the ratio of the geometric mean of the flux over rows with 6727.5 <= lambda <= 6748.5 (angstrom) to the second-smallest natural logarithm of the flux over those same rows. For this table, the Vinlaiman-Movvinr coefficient 345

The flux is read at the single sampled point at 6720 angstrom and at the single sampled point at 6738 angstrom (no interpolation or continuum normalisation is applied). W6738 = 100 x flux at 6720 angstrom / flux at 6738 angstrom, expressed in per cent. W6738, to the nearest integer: 100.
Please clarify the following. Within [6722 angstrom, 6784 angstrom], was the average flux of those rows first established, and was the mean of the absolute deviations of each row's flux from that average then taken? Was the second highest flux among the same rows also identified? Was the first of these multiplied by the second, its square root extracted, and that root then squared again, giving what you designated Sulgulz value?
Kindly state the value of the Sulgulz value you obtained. 0.48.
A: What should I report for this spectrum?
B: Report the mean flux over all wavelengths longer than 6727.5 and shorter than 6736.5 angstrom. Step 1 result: 6.39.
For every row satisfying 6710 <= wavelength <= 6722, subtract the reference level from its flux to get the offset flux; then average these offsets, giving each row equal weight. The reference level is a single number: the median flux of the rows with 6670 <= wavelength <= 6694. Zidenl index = -0.32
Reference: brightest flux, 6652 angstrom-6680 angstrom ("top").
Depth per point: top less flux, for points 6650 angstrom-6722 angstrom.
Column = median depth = 0.154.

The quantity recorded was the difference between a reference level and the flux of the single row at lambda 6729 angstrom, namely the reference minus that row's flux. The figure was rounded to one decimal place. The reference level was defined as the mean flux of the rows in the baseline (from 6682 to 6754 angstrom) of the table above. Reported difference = 0.0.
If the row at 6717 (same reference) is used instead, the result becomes 0.4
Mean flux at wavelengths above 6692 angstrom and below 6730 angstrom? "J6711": 6.33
